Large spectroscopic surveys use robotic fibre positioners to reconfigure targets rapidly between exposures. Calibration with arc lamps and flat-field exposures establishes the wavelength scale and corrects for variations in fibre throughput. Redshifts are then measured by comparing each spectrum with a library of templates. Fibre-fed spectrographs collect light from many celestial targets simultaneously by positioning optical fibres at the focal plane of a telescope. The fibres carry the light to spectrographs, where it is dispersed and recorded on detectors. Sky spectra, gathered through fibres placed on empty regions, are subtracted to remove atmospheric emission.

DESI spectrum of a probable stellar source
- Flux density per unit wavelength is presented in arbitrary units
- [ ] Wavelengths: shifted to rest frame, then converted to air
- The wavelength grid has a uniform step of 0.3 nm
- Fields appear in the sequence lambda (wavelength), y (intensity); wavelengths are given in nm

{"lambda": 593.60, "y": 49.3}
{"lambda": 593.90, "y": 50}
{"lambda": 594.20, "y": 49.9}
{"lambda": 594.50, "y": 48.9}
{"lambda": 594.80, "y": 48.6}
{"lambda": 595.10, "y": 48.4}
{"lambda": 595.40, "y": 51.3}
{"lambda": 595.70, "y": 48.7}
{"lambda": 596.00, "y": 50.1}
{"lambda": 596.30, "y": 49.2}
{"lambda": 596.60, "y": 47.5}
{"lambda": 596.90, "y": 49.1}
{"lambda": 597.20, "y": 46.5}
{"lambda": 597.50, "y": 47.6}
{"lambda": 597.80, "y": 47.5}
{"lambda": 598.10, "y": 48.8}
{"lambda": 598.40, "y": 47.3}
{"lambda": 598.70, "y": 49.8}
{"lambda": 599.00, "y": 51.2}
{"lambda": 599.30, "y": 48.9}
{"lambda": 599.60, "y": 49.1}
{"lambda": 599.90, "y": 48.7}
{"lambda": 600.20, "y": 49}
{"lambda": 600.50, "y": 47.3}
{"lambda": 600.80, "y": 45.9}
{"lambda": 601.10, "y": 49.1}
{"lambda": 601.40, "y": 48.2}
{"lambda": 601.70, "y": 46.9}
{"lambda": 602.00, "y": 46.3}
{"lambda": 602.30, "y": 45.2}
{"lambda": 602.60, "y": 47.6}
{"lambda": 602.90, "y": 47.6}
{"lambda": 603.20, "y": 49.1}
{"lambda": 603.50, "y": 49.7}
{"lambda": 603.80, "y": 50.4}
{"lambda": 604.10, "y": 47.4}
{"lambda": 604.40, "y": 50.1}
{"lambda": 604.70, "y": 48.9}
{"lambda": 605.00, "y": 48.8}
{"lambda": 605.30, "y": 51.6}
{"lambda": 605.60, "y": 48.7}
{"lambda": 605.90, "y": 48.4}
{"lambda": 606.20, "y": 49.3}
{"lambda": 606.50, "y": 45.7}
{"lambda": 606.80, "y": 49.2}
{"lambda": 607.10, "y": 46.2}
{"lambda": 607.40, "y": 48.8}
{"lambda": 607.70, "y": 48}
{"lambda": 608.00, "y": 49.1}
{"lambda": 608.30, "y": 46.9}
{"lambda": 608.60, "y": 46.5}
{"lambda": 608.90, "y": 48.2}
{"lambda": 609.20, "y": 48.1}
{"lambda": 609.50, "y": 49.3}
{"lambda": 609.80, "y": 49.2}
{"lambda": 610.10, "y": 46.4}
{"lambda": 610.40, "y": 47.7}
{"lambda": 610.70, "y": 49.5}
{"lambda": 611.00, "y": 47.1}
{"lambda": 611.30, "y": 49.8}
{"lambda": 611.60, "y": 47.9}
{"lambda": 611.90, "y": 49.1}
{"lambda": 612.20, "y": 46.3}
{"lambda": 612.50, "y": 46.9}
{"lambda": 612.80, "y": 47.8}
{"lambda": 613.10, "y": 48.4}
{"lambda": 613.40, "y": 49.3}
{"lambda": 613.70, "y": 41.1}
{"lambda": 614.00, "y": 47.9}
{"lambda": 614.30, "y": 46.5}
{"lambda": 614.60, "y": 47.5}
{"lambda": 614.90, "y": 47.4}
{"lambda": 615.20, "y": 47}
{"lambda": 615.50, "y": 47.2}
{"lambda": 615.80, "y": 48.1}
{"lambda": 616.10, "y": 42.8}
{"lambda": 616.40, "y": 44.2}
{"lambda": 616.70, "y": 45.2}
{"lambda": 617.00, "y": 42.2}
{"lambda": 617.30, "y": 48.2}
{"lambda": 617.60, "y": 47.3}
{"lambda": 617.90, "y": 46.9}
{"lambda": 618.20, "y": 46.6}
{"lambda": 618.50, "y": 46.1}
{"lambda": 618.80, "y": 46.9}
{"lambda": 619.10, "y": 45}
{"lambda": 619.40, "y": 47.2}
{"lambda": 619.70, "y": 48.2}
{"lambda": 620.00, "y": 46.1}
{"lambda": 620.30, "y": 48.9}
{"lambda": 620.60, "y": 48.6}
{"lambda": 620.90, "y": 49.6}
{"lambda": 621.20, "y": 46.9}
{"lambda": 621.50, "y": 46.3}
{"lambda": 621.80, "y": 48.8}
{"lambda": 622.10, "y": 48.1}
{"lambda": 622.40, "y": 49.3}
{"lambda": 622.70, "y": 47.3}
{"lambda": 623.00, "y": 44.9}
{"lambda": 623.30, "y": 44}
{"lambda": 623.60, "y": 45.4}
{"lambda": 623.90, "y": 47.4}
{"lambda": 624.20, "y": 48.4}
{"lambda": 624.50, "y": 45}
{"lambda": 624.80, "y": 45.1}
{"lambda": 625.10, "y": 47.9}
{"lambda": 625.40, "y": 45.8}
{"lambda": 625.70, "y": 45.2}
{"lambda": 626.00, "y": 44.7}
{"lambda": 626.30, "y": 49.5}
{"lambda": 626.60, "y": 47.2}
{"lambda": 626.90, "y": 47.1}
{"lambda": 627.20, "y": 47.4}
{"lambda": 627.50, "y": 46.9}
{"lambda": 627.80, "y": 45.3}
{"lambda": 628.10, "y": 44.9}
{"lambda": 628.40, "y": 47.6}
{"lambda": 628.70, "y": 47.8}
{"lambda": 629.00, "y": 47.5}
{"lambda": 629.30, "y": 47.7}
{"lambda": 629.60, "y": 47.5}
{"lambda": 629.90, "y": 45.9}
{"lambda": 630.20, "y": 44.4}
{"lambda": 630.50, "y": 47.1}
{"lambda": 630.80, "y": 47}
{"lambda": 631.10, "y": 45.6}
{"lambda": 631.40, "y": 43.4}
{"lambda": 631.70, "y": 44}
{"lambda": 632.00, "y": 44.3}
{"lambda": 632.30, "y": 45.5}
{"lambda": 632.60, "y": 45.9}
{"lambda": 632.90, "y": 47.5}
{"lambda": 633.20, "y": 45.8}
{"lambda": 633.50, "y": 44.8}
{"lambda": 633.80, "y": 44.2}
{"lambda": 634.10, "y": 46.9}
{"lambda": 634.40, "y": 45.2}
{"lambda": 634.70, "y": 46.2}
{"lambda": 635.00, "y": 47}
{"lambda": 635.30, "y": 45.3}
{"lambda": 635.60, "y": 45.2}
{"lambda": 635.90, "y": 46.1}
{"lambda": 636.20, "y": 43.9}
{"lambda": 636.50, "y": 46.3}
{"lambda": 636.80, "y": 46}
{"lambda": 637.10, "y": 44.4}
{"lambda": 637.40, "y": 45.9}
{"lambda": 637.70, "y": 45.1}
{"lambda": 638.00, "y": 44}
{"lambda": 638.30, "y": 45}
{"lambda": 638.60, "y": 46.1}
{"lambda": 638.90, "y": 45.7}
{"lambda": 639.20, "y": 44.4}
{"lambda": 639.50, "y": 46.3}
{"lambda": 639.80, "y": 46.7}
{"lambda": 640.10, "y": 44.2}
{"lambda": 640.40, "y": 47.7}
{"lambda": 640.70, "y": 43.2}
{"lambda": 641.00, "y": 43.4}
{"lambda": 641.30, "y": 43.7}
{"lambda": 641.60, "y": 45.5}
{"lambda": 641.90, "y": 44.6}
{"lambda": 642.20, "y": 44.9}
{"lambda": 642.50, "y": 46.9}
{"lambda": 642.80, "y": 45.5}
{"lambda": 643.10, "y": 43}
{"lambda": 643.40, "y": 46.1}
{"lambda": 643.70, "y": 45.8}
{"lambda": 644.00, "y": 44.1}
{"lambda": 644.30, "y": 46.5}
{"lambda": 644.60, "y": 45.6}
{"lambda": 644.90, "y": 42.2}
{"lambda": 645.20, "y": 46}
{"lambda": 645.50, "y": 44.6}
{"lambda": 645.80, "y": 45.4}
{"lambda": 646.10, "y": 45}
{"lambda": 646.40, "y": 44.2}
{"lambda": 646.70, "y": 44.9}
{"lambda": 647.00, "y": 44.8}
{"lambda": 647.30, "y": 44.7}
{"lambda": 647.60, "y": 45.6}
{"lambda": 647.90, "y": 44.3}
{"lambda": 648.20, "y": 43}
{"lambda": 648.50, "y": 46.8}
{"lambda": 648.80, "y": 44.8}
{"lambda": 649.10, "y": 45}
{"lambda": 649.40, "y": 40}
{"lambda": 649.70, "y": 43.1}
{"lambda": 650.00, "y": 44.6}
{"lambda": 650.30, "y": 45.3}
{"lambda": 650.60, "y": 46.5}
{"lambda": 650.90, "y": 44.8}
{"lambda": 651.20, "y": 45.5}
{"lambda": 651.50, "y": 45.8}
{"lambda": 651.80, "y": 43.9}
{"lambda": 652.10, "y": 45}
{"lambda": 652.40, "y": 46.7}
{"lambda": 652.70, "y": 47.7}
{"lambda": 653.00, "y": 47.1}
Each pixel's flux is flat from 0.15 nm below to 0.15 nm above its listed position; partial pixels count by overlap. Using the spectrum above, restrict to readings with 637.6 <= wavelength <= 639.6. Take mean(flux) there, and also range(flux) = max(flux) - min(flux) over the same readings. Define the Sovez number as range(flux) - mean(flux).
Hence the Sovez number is -42.9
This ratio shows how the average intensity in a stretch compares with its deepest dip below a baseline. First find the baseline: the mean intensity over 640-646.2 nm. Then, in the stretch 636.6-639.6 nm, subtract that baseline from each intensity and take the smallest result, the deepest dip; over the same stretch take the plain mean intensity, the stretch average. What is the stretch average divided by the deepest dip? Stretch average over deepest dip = -48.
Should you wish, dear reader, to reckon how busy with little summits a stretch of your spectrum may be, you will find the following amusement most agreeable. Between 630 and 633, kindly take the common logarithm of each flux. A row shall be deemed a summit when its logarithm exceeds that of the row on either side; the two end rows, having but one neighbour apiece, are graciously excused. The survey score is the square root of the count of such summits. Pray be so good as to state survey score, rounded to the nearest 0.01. 1.00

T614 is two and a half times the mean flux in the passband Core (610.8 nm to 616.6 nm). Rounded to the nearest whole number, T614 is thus 117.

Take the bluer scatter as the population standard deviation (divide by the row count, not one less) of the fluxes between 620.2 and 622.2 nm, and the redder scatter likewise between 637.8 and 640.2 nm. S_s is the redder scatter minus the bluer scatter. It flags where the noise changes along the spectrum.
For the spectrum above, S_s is -0.12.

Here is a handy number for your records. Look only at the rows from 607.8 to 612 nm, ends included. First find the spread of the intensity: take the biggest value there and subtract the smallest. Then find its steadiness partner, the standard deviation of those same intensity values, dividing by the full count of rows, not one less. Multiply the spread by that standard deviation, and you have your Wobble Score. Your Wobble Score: 3.8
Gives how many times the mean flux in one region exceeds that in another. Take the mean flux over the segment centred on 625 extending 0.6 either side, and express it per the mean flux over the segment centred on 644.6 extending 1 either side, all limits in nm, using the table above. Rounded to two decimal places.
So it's 1.02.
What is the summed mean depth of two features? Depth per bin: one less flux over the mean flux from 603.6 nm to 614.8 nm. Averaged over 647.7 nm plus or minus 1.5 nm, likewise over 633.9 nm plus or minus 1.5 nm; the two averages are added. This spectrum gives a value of 0.113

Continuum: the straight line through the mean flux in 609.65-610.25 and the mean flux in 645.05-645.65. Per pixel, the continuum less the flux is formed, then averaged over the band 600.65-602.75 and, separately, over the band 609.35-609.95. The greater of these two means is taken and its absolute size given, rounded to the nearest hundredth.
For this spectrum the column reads 1.35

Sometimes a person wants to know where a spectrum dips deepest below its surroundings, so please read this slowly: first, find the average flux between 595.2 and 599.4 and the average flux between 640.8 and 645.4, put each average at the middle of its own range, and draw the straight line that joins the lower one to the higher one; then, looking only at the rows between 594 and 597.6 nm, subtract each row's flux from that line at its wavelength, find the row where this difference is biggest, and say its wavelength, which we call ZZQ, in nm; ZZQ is 597.20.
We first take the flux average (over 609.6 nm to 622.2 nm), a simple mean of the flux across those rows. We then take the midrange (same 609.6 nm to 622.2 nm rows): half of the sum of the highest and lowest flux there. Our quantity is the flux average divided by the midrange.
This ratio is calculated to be 1.04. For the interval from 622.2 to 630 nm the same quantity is 1.00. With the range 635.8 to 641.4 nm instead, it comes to 0.99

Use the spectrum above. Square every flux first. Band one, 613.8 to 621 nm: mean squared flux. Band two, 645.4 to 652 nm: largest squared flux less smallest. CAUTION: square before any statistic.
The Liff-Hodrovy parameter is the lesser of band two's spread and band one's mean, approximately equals 590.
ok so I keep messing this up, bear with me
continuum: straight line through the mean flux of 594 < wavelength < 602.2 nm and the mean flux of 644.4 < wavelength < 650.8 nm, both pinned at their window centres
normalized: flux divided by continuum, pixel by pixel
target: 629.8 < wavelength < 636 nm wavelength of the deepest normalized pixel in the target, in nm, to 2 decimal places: 631.40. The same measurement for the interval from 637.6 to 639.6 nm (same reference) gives 638.00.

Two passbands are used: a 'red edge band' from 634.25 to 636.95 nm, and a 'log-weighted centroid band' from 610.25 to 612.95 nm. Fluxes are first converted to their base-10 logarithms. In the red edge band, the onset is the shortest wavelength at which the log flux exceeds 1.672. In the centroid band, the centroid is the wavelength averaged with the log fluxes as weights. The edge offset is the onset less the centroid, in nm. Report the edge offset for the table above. 23.40 nm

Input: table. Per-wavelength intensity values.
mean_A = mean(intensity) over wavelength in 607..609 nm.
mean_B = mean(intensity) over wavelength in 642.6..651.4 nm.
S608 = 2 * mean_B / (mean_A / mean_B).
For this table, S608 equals 84.0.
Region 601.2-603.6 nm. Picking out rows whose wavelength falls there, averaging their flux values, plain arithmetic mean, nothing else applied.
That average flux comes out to 47.6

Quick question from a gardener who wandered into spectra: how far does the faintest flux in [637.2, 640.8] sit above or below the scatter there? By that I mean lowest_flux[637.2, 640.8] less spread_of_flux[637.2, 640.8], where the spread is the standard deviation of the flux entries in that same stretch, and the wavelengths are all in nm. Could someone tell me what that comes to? 42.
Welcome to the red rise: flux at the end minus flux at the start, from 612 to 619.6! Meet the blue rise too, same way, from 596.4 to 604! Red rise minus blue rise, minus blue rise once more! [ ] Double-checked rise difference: -5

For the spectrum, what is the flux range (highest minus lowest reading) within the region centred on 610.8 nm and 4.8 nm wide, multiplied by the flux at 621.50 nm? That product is 162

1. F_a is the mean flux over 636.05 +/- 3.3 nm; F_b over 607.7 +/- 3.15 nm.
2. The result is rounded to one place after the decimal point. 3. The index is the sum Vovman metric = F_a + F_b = 93.8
